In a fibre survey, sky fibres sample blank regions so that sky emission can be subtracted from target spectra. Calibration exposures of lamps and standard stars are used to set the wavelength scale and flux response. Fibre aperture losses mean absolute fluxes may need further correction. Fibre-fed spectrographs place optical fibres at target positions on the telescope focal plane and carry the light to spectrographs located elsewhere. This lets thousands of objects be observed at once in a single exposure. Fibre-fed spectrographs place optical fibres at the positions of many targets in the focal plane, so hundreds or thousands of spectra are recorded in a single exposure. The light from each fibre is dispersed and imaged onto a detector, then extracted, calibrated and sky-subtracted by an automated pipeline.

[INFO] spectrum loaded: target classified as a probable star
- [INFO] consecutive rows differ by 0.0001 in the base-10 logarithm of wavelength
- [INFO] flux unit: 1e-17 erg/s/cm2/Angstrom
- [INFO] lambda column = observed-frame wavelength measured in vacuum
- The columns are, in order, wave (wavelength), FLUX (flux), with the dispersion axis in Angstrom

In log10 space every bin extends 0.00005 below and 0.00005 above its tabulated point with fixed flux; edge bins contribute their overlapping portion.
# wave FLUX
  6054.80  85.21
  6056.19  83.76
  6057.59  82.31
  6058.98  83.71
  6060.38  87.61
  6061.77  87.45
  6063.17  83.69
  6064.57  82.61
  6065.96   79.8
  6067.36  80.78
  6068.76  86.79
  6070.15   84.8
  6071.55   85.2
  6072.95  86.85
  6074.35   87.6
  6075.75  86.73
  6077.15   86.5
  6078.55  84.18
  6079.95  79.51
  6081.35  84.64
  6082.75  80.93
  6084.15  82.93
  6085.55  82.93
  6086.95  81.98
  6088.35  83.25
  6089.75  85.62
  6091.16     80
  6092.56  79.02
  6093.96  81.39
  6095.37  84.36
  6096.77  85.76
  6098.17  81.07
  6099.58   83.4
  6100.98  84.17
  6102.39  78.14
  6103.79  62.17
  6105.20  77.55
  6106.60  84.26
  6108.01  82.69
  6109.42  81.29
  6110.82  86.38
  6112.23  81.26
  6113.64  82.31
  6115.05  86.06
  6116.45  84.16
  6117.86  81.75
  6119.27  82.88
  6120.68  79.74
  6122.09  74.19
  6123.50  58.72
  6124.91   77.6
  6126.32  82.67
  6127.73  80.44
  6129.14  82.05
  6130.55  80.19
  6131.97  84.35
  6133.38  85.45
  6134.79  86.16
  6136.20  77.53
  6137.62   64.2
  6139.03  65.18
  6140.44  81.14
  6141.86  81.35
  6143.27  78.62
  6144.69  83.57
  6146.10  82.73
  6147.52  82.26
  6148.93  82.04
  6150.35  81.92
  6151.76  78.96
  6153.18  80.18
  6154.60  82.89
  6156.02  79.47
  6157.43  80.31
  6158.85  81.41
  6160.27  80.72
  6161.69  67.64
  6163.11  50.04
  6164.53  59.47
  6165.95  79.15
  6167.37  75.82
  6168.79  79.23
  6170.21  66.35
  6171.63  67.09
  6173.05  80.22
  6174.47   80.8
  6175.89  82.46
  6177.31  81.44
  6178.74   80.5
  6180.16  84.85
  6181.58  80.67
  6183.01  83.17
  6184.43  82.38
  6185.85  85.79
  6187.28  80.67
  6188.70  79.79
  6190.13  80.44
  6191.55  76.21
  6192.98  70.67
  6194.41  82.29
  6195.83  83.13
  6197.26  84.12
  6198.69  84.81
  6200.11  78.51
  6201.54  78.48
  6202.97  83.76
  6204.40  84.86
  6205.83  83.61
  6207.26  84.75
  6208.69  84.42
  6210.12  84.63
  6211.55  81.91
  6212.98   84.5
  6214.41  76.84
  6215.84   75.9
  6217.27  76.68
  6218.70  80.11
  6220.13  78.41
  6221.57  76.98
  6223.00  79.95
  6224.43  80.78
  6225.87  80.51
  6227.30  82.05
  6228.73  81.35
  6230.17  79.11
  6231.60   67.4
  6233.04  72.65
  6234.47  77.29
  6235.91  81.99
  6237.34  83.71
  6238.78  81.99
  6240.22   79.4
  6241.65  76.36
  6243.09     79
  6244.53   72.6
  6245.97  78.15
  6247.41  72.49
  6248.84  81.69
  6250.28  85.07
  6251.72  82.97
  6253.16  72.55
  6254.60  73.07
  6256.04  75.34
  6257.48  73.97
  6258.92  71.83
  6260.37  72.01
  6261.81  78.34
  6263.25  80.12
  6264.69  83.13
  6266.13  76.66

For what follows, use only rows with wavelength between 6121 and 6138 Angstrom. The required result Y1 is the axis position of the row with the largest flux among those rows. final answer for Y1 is 6134.79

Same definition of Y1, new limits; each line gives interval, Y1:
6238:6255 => 6250.28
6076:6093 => 6077.15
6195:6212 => 6204.40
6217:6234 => 6227.30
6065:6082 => 6074.35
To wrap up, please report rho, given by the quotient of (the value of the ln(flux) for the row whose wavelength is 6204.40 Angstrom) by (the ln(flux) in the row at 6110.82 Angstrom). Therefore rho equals 1.00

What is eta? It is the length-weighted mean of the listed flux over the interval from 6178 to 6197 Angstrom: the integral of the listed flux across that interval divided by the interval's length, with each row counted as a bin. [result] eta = 81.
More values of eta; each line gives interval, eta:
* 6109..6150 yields 80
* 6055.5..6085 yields 84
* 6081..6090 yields 83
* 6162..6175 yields 71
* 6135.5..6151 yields 78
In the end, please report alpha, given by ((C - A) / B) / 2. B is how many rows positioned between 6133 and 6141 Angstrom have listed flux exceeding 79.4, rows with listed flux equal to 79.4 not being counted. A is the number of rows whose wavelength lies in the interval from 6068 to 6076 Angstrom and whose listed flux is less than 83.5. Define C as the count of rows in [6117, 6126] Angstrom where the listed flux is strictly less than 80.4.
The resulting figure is 0.67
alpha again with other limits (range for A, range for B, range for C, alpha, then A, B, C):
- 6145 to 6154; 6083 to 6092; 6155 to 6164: -0.17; 6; 6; 4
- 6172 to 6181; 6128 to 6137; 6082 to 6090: -0.50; 5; 5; 0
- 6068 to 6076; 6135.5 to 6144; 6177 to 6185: 0.00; 0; 2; 0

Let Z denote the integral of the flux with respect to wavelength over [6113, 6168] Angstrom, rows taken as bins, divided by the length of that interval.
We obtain 78.1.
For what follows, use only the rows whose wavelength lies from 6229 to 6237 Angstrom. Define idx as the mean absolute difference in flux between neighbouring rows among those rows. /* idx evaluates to 7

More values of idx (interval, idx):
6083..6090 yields 1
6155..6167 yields 9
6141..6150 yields 2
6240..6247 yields 4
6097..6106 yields 8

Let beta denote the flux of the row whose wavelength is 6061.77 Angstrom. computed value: 87.45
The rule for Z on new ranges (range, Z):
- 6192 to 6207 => 81.4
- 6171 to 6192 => 80.6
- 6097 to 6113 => 80.4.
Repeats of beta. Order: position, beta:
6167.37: 75.82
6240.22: 79.4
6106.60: 84.26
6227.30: 82.05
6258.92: 71.83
